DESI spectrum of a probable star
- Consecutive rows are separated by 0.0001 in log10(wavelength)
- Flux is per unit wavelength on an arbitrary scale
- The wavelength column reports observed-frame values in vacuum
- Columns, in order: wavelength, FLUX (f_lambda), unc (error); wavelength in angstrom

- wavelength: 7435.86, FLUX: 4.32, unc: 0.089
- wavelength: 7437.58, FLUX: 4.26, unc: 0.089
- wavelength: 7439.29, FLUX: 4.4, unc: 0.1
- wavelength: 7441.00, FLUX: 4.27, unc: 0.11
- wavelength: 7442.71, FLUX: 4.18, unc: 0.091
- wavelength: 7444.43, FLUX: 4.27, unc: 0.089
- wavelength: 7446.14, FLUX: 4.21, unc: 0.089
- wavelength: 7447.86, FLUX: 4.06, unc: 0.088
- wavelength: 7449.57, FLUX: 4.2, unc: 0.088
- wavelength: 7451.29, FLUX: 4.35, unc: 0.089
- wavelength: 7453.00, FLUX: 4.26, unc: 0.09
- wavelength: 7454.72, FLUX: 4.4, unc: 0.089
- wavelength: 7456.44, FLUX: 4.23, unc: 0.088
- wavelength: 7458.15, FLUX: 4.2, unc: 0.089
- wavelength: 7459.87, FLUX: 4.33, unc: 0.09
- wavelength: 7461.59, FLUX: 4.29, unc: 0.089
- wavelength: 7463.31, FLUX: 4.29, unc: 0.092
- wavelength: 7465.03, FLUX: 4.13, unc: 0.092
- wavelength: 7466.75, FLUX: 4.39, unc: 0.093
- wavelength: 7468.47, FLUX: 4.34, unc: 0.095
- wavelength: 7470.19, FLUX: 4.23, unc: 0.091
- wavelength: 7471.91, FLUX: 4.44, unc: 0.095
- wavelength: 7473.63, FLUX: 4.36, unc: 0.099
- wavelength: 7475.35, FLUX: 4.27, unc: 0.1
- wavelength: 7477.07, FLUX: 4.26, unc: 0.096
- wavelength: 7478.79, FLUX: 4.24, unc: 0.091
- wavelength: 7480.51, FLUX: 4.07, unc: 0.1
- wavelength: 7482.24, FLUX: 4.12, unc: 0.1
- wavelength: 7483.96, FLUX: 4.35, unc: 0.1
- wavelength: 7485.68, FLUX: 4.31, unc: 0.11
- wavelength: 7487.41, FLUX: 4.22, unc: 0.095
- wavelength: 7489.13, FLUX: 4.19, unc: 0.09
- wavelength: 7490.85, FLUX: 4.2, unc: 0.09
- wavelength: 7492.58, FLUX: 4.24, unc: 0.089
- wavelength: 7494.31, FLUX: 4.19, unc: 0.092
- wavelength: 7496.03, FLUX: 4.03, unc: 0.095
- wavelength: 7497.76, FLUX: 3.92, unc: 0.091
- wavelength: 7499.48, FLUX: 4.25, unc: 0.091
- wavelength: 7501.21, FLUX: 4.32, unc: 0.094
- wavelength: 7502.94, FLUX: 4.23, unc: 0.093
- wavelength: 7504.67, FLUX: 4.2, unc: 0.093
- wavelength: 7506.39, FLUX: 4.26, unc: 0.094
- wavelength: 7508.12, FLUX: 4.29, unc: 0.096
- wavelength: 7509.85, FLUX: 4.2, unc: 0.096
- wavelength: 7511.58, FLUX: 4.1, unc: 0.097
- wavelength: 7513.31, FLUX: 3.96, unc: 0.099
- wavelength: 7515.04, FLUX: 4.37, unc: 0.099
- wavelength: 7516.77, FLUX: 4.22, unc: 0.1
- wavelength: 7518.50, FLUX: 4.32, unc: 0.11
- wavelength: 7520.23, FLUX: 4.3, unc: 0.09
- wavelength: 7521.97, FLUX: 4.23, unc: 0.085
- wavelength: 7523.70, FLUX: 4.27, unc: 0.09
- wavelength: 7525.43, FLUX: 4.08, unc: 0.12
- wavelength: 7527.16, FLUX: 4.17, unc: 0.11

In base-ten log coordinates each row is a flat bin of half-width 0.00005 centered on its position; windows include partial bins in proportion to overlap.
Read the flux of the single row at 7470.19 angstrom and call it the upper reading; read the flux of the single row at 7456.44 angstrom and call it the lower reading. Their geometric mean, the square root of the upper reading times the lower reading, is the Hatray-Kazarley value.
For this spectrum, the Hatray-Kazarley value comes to 4.23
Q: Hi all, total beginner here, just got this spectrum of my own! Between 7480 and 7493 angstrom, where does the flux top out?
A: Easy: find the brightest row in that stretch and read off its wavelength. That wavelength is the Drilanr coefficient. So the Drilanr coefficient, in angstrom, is 7483.96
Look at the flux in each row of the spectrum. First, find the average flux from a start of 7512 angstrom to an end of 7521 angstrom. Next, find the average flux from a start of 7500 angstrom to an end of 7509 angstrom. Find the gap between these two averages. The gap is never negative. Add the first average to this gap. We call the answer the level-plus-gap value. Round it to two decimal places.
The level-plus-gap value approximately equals 4.26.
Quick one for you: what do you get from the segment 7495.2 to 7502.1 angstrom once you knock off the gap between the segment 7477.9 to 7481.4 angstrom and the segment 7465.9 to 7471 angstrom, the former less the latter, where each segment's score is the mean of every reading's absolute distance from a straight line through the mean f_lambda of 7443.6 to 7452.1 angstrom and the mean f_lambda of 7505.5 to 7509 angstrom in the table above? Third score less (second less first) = 0.157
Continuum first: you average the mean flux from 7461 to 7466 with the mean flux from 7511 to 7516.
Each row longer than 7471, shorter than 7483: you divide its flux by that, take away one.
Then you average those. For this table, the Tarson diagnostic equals 0.015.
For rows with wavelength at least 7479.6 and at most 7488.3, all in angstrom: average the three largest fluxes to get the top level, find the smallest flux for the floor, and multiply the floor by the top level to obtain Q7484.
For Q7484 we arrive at 17.47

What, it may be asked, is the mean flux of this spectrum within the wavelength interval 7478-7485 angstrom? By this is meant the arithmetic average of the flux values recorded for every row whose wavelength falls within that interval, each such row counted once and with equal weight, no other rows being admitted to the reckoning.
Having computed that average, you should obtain 4.20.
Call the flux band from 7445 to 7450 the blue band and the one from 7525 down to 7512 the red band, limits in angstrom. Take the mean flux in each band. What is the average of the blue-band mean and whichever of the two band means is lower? 4.16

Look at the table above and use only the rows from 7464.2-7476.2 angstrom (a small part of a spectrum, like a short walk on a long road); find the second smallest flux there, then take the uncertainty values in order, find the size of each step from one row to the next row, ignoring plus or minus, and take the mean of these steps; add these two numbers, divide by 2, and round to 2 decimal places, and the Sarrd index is 2.12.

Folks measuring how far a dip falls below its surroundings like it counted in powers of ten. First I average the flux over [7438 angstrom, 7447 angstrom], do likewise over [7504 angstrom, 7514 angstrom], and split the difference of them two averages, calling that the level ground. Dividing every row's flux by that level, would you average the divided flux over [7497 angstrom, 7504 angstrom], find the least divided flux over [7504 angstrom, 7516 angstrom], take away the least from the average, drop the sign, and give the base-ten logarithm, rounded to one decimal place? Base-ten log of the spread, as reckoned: -1.3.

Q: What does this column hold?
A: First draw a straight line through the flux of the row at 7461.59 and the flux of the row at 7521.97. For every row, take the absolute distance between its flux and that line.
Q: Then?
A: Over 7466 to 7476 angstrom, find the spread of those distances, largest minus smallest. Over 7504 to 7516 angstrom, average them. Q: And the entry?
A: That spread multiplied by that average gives 0.015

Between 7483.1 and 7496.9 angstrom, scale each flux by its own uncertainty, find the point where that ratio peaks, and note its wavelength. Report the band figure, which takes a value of 7492.58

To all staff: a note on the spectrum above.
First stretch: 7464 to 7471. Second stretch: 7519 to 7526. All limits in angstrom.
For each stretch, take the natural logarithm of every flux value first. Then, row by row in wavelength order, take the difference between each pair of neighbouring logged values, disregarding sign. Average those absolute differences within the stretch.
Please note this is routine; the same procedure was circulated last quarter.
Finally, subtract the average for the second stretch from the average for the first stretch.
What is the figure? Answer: 0.009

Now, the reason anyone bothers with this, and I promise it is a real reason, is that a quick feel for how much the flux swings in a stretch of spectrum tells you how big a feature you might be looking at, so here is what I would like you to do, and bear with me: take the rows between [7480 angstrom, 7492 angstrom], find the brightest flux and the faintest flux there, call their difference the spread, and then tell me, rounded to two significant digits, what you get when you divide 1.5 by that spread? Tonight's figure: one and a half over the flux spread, 5.4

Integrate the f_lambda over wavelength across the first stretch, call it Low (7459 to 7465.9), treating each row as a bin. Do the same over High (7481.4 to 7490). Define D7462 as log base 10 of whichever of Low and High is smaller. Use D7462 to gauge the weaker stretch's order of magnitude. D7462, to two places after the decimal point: 1.47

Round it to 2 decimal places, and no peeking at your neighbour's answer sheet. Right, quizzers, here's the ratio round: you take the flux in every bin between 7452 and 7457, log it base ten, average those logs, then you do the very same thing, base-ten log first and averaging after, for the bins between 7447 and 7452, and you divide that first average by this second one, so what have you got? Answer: 1.02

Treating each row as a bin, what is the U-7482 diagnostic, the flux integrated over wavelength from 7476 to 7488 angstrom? 51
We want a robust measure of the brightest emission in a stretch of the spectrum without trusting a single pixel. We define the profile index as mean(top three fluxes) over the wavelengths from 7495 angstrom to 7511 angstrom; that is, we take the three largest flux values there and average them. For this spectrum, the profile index 4.29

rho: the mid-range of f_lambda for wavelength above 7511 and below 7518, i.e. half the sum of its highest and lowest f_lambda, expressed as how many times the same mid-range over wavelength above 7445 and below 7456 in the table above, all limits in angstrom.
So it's 0.98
